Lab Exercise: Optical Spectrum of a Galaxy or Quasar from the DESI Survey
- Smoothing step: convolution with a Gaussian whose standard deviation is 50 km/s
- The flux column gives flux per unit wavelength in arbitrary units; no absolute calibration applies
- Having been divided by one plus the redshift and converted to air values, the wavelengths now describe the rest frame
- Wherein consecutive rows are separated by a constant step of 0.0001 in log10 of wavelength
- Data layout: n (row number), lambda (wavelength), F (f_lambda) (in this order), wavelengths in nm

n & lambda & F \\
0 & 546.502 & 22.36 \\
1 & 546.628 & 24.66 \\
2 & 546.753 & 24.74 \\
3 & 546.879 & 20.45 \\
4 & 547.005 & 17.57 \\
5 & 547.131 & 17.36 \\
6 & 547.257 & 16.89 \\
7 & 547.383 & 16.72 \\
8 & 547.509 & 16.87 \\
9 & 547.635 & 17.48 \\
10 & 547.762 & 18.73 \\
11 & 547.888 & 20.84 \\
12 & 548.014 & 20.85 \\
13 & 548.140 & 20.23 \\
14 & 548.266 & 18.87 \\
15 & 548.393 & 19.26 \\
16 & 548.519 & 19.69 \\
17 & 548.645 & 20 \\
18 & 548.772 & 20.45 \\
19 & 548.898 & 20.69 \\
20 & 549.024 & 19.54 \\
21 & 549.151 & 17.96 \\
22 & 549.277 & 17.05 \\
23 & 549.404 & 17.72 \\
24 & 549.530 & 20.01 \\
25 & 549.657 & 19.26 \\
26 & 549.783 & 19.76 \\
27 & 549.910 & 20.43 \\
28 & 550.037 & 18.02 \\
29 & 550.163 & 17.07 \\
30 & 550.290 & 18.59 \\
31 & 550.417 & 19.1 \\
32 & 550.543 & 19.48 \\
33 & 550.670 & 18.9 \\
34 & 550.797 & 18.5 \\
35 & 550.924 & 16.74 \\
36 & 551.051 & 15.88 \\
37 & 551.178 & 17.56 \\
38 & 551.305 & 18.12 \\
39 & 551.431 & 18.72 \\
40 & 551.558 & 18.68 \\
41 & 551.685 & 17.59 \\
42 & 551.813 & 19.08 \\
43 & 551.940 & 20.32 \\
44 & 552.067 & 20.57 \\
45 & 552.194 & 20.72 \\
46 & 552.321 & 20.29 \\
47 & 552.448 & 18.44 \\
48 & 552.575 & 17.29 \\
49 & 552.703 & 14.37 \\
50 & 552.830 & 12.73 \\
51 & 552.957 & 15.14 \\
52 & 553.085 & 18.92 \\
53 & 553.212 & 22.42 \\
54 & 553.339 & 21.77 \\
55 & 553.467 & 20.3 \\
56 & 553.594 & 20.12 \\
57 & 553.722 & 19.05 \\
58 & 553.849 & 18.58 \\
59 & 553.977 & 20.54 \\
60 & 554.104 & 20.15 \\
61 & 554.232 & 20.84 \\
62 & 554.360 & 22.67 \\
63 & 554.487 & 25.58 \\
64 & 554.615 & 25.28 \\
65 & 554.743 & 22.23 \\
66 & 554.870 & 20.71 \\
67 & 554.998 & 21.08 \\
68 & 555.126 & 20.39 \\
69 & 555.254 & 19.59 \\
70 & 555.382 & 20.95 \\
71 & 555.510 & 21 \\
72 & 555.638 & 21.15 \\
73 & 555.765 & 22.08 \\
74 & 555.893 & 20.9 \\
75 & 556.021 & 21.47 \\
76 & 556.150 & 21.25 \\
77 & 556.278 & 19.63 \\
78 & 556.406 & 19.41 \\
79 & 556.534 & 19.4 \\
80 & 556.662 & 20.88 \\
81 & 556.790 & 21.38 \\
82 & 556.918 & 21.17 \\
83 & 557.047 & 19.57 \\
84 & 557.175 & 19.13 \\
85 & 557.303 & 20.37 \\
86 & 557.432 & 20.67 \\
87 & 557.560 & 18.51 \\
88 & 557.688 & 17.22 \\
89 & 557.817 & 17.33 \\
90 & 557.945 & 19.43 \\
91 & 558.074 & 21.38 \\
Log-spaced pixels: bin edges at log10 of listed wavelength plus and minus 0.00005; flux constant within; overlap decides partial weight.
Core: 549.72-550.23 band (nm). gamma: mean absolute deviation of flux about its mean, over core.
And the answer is 1.3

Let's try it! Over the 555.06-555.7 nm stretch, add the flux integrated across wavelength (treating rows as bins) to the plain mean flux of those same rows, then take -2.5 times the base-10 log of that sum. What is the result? -3.82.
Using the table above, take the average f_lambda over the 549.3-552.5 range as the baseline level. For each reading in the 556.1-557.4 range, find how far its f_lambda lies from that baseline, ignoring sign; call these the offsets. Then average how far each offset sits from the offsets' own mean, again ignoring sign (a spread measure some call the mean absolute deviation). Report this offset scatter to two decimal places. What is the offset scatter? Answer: 0.79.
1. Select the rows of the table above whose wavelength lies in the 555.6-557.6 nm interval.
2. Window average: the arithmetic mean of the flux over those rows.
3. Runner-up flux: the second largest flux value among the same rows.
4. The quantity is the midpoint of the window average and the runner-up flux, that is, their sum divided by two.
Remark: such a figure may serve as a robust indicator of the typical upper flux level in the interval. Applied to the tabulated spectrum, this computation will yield 21.0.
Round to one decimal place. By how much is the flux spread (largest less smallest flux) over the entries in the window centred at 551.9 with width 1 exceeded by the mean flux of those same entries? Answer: 16.4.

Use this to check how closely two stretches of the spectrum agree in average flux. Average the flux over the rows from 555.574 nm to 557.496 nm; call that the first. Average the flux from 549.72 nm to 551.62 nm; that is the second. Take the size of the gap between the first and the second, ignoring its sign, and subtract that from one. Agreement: -1.2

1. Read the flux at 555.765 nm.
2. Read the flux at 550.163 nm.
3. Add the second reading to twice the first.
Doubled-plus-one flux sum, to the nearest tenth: 61.2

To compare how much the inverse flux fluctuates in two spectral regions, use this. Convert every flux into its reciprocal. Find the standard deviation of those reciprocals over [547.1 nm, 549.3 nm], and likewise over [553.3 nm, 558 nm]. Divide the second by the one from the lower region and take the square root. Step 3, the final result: 0.95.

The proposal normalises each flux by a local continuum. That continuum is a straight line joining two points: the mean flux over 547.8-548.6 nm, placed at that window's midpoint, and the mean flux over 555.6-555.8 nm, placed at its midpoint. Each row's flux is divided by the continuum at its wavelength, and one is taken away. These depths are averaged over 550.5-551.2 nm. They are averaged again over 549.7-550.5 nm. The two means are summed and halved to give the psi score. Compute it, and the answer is -0.10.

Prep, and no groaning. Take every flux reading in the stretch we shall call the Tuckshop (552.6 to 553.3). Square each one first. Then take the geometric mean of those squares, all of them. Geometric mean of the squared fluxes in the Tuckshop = 268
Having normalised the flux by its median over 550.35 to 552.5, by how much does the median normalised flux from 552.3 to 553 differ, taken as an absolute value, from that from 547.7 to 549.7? 0.182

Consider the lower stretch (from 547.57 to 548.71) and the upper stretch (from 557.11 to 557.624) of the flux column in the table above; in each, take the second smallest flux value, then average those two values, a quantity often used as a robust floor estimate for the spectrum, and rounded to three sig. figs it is 18.9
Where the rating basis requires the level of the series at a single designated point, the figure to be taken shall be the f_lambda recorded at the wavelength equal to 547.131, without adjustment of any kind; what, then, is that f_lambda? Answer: 17.36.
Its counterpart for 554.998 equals 21.08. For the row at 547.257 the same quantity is 16.89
